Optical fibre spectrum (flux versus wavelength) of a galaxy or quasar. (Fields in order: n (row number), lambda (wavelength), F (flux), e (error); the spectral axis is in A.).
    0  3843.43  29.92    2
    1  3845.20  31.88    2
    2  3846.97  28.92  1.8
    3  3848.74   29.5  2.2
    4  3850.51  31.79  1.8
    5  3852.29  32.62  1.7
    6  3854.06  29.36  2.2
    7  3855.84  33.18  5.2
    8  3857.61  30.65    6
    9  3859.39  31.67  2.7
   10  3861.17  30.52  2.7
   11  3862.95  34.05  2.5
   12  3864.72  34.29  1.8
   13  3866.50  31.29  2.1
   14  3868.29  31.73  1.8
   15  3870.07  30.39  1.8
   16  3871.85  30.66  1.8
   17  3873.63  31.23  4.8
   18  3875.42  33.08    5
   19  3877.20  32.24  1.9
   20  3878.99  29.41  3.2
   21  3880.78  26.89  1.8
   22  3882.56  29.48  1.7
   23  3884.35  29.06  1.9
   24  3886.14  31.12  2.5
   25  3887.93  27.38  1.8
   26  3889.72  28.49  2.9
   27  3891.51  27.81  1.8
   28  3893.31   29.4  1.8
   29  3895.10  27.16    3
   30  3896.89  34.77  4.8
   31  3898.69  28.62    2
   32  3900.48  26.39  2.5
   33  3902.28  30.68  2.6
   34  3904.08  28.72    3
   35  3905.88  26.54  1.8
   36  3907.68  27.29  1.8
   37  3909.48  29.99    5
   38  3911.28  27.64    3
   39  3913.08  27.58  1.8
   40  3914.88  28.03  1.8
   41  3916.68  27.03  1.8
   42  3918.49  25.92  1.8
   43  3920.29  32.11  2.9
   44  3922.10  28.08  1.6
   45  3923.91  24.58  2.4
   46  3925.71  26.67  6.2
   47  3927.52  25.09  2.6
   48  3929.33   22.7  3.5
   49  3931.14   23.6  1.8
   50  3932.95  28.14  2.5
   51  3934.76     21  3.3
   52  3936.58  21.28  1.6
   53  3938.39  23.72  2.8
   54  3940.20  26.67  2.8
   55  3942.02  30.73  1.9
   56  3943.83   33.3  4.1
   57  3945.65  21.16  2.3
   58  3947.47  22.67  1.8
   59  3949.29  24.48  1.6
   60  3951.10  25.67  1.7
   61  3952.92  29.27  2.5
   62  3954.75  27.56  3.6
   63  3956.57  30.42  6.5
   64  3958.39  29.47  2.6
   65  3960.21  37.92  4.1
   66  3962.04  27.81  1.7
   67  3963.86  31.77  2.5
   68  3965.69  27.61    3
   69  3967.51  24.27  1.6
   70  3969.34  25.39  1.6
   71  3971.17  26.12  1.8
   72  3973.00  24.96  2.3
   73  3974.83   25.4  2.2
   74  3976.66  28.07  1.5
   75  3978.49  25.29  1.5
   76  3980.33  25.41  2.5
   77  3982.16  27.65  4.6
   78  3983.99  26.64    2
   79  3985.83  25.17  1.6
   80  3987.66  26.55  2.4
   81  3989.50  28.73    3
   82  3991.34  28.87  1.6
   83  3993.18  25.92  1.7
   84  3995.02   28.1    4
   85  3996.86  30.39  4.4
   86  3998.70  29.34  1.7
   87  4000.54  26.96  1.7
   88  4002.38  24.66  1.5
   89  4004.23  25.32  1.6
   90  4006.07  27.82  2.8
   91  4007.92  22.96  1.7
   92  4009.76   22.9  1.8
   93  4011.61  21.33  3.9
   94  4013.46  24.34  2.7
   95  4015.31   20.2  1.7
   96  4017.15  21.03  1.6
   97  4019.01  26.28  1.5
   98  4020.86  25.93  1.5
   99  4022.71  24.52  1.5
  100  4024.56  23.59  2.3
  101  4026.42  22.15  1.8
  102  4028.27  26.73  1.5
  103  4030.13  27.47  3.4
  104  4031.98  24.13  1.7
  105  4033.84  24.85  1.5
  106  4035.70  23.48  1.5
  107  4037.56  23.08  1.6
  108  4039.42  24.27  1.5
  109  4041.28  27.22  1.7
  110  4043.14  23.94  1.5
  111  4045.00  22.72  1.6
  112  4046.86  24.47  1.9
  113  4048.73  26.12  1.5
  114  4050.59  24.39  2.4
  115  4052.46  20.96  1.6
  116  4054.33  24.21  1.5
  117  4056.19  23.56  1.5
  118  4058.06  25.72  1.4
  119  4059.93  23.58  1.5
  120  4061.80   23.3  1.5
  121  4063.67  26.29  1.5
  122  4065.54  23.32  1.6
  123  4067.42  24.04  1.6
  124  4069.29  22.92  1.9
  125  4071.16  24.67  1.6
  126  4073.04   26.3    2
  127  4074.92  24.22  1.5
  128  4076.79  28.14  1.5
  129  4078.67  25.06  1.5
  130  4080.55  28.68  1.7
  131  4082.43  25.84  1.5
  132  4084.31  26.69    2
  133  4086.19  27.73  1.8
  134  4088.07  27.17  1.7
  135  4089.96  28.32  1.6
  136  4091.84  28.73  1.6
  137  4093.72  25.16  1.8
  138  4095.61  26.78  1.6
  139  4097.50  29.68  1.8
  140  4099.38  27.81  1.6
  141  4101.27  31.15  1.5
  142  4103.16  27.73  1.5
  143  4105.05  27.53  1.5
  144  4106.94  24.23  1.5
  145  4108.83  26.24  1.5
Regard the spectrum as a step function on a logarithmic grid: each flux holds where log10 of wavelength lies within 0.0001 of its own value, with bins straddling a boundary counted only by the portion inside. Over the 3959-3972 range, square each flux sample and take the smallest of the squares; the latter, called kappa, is 589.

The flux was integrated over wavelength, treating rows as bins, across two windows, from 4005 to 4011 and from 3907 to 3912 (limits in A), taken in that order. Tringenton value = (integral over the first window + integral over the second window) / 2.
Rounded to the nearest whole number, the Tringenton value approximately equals 144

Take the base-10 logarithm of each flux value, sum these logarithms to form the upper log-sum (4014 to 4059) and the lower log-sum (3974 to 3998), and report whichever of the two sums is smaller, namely 18.6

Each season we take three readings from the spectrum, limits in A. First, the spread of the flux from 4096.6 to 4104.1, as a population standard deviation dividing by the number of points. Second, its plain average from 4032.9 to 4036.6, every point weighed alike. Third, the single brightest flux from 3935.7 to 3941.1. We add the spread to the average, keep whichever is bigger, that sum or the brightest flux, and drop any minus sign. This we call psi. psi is 26.7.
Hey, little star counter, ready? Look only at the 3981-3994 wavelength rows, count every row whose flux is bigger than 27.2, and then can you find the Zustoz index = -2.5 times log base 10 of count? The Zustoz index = -1.2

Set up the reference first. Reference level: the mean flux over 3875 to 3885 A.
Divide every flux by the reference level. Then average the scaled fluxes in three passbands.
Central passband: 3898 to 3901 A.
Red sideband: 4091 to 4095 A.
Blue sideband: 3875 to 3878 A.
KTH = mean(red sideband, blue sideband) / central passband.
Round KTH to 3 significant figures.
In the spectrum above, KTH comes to 1.08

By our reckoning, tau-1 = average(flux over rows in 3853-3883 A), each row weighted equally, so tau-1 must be 31.2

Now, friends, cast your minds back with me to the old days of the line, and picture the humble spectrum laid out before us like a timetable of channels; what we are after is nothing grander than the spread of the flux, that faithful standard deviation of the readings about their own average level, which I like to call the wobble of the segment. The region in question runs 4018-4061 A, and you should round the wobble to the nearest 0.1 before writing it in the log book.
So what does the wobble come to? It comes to 1.6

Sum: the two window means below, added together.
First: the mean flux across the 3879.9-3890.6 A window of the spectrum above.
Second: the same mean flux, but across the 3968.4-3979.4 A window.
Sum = 54.6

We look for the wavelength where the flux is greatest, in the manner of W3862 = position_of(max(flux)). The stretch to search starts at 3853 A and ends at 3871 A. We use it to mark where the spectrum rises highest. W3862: 3864.72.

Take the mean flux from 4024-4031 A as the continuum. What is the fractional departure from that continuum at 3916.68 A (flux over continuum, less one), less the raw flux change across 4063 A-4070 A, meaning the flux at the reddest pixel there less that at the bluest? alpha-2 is 3.5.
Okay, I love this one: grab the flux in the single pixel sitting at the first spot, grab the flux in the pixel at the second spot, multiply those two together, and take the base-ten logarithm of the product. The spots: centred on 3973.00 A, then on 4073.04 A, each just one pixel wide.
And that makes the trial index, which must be 2.82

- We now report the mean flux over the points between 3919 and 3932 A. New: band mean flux 26.1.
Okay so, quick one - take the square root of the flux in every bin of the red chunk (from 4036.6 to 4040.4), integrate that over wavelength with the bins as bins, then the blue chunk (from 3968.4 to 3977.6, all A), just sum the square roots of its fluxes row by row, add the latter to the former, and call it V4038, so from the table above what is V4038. 44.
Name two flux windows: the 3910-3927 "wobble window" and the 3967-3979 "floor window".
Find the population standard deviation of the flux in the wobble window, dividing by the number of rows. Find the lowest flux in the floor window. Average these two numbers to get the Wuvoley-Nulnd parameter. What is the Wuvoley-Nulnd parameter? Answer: 13.1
